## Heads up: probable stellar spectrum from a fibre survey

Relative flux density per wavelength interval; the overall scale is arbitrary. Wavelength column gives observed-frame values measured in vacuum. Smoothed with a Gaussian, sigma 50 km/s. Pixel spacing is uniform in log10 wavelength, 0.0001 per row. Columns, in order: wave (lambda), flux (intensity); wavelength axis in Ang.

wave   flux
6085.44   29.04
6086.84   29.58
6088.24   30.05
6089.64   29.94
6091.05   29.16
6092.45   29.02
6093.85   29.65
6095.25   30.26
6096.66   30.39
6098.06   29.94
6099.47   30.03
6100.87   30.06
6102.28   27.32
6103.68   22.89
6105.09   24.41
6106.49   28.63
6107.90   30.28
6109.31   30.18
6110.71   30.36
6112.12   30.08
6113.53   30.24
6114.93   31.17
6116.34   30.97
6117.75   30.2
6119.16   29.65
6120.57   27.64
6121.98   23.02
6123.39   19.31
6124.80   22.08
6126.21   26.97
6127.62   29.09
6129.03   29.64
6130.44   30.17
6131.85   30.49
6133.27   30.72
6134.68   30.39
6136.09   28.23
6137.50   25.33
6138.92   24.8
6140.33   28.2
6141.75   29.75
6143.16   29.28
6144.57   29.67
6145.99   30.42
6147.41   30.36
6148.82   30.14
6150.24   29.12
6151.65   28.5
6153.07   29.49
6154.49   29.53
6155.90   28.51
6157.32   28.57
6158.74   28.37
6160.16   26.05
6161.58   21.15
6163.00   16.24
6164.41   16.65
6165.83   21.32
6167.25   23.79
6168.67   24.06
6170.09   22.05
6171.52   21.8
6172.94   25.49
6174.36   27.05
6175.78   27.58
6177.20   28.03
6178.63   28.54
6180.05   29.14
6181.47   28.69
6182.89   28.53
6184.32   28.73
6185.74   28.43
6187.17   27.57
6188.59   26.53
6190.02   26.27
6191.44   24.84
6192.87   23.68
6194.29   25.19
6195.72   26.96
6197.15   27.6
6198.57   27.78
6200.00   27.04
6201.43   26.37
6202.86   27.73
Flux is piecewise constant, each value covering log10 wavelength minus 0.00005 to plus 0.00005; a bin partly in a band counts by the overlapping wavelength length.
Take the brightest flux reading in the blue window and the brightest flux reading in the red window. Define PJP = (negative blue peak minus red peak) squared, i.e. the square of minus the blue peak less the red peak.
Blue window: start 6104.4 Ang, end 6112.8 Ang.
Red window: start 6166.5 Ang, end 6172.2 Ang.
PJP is 2962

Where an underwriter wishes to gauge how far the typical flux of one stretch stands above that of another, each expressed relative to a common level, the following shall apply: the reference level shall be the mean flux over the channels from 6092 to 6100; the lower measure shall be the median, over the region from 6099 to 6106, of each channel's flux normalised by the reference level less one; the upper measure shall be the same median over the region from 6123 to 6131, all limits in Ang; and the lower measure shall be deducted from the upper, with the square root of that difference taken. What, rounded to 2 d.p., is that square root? 0.15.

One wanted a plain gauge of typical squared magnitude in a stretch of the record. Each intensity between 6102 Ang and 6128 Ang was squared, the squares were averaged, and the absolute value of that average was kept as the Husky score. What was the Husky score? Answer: 774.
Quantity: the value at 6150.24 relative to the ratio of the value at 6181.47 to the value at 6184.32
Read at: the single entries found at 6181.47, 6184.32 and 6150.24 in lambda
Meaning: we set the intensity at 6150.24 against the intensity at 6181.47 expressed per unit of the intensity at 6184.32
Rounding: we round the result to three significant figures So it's 29.2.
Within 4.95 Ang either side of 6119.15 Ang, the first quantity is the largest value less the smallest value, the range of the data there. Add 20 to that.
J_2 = 31.9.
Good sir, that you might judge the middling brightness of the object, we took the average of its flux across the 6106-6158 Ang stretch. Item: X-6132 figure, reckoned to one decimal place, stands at 28.7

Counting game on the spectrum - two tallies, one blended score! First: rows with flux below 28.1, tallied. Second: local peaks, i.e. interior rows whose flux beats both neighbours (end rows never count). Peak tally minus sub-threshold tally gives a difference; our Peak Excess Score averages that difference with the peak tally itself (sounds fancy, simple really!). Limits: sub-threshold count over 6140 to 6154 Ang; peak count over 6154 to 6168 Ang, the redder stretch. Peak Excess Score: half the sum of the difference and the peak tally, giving 1.0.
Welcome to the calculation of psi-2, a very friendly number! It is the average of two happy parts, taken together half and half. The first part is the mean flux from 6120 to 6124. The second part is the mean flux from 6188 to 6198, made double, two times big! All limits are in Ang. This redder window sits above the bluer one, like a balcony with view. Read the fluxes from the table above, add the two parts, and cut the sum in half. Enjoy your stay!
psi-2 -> 37.5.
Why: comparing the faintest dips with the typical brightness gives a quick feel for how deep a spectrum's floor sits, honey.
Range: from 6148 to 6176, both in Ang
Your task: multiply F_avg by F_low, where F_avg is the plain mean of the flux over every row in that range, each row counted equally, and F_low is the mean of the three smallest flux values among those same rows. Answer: 455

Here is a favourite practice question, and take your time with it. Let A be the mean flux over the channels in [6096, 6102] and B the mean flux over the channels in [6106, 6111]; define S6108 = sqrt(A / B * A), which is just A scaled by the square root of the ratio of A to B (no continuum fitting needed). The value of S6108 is 5.5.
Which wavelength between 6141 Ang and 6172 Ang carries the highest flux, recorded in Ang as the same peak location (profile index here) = 6145.99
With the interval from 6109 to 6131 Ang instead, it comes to 6114.93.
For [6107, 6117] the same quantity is 6114.93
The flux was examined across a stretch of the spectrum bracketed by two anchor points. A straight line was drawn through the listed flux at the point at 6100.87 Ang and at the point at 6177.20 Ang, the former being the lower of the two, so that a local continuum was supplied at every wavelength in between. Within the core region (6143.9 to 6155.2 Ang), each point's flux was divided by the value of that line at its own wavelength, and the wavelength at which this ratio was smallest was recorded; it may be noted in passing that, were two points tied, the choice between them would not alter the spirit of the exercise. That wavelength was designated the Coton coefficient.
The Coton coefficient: 6151.65 Ang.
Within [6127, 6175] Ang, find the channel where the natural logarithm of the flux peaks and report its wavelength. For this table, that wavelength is 6133.27 Ang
